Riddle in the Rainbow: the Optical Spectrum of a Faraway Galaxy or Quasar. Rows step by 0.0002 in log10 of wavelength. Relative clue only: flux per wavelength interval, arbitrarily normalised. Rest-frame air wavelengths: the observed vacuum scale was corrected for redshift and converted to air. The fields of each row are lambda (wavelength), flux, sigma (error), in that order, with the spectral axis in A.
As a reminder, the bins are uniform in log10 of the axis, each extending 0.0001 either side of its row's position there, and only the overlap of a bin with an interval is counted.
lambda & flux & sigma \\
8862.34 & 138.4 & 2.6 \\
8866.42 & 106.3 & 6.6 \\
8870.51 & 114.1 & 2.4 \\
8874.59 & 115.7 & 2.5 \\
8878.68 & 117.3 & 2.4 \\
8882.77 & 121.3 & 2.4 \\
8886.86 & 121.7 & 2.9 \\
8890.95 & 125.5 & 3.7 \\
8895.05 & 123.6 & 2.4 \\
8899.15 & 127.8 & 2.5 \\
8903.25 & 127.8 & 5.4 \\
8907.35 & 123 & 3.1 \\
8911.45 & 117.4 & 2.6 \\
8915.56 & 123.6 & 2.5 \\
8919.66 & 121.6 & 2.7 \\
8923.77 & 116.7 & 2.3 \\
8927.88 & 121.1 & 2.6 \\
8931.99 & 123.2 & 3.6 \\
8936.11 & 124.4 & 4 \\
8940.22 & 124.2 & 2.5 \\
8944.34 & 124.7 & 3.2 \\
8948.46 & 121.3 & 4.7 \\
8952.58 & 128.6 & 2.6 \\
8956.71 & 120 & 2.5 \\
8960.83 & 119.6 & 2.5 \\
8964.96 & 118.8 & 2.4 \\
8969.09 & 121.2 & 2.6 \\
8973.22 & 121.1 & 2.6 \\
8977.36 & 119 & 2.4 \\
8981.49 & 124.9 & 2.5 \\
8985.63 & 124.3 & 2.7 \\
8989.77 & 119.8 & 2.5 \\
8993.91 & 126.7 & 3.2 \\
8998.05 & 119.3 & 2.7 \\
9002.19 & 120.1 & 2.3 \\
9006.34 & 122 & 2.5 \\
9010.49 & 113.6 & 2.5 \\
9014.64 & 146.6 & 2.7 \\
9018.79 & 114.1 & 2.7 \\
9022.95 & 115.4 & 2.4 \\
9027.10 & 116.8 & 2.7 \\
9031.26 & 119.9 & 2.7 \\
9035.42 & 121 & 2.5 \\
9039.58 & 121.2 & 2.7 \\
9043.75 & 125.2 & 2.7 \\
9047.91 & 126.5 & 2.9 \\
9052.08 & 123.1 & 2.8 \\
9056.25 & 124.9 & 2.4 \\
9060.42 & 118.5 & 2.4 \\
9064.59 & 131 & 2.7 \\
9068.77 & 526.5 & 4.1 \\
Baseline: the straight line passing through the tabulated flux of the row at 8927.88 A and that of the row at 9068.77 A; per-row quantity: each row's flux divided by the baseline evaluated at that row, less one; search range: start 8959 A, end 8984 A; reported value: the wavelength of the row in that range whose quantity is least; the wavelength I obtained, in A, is 8977.36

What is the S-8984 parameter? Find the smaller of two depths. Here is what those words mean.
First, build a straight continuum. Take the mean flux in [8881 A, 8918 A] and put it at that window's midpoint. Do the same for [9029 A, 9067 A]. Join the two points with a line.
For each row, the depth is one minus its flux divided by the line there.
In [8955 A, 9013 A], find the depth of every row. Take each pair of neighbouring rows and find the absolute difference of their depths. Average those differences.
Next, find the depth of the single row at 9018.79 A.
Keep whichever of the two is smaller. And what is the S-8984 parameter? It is 0.026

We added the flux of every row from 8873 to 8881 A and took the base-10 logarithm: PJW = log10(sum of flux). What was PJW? 2.37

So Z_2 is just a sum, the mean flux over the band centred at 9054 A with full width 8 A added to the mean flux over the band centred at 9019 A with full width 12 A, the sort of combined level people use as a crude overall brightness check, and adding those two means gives 249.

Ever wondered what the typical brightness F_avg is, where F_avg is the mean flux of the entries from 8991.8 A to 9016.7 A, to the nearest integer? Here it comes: 125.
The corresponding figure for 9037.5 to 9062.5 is 123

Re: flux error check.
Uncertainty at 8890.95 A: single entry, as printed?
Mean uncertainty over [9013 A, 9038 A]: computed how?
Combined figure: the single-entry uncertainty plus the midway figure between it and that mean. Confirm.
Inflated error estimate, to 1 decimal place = 6.9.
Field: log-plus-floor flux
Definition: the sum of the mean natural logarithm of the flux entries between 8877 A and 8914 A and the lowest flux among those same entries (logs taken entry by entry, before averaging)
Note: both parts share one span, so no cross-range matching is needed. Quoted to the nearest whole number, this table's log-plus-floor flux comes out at 122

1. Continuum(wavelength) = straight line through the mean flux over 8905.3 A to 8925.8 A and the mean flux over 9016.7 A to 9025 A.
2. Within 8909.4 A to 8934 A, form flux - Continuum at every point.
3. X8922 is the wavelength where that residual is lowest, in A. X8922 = 8923.77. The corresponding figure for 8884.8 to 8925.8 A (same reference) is 8923.77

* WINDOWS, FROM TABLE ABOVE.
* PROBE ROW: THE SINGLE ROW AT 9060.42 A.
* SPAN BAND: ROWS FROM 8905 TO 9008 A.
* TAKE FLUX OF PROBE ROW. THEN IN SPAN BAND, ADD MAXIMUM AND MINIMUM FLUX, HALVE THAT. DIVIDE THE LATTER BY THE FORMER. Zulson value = 1.04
